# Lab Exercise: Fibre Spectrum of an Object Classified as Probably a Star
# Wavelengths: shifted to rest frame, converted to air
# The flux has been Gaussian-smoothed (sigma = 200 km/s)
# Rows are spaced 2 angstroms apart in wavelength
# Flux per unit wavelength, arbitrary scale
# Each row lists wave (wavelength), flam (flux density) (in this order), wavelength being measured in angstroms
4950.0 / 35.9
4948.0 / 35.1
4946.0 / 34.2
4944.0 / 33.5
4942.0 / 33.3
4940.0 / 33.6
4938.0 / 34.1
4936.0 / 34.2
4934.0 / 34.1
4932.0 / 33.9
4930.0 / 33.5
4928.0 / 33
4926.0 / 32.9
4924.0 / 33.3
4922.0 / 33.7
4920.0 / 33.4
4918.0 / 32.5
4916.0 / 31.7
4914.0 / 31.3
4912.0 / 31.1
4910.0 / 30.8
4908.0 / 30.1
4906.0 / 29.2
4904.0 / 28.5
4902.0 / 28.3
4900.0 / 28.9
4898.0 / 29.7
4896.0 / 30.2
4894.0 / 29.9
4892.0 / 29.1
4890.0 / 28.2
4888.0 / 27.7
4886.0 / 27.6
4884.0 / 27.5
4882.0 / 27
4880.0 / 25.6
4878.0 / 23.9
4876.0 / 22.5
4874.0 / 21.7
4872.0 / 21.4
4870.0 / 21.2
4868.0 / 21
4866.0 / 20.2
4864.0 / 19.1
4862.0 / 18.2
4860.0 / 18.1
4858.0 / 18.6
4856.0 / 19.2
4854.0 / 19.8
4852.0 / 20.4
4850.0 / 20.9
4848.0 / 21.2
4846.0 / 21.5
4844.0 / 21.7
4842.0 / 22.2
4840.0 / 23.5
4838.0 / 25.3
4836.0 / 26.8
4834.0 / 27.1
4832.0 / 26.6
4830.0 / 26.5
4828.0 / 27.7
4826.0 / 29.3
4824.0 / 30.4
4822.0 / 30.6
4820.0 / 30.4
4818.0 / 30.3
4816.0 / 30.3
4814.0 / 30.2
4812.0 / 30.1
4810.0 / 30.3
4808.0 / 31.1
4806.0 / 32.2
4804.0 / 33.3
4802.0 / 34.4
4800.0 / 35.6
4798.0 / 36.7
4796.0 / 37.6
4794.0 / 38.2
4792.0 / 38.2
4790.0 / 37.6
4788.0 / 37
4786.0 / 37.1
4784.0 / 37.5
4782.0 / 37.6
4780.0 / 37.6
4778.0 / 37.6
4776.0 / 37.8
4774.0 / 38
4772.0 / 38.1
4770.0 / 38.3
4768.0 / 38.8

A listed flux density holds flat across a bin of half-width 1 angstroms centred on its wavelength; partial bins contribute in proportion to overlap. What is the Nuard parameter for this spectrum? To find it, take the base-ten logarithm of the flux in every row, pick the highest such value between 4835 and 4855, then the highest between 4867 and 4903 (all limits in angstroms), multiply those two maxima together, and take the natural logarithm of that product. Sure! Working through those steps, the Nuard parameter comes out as 0.75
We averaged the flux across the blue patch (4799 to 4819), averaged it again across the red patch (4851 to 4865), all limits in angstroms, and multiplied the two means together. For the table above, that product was 606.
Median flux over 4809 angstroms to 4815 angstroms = 30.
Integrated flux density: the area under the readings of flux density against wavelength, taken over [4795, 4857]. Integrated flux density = 1726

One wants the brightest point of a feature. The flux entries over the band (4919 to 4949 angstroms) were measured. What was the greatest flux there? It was 35.1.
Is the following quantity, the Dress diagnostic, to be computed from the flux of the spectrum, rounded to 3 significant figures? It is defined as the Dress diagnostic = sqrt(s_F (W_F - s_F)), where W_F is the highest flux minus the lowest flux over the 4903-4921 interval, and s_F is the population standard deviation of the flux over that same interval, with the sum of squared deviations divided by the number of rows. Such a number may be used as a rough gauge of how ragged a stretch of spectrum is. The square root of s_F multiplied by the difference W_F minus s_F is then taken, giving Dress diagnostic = 2.24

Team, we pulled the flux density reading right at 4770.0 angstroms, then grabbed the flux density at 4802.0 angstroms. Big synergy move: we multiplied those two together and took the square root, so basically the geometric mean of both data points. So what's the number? 36.3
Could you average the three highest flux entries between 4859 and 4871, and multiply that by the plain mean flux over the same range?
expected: 408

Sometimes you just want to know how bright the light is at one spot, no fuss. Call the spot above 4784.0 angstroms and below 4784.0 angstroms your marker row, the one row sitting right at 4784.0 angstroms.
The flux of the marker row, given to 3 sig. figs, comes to 37.5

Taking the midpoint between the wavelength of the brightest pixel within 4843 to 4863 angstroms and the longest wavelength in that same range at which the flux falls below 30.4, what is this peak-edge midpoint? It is 4853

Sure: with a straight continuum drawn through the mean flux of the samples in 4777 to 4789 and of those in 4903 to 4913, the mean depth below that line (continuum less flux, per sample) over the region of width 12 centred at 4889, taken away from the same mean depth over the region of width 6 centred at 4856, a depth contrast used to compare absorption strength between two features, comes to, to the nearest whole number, 11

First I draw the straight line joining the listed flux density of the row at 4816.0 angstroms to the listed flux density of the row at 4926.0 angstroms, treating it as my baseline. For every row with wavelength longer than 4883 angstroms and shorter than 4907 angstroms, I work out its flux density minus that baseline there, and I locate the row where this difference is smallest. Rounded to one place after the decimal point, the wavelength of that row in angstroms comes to 4884.0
